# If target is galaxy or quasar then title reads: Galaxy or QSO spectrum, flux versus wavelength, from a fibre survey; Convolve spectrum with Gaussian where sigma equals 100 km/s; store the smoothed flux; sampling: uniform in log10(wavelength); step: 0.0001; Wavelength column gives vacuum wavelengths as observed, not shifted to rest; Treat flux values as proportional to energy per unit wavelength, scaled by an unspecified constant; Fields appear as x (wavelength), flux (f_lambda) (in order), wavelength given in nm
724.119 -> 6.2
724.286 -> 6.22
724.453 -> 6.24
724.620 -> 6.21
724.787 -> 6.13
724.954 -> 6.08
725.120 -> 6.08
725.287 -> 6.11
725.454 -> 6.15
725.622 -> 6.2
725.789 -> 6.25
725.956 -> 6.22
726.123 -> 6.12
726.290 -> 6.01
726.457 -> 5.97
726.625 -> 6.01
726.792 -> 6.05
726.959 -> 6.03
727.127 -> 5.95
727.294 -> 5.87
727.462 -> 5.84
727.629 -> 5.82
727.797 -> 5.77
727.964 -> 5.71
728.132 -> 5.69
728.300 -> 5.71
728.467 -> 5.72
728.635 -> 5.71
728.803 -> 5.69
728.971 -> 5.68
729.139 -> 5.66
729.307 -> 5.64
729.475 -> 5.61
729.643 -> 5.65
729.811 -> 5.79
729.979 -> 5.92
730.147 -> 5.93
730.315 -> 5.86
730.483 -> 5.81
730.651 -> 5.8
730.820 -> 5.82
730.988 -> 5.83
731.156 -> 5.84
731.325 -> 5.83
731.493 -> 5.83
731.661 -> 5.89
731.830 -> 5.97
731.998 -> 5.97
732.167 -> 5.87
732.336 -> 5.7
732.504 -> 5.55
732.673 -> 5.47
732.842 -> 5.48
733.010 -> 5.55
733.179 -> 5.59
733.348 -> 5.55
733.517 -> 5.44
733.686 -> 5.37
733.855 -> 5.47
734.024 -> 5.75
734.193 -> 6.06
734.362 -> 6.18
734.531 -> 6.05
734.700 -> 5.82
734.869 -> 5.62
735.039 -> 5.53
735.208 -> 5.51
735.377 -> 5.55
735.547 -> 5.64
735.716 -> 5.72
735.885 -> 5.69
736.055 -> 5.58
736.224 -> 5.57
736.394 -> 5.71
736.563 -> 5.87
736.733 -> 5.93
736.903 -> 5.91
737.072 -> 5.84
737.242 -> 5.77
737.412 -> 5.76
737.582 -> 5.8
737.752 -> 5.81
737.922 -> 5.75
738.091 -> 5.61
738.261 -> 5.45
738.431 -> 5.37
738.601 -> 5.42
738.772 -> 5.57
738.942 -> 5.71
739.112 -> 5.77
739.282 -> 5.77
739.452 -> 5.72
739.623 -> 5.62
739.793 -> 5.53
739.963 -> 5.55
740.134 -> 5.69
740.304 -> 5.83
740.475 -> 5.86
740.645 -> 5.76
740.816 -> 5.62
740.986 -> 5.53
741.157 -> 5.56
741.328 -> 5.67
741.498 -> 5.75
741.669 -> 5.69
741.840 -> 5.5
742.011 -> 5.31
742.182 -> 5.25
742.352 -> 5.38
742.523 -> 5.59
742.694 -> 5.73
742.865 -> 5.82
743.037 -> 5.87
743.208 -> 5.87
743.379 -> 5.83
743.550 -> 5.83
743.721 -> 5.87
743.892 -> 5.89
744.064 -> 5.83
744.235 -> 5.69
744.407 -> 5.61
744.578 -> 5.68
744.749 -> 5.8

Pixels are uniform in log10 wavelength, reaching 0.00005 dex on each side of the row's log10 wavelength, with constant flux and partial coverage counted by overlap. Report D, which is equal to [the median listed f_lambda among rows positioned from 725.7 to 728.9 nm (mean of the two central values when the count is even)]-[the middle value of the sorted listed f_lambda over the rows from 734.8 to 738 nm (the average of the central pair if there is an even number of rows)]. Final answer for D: 0.15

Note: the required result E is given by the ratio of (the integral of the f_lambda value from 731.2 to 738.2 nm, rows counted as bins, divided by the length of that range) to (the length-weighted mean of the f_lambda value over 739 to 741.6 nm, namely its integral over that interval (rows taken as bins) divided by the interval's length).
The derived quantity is 1.01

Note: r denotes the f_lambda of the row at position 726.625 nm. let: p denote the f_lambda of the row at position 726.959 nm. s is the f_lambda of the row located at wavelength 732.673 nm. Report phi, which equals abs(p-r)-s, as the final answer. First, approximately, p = 6.03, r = 6.01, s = 5.47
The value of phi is -5.45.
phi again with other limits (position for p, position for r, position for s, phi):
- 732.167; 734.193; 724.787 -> -5.94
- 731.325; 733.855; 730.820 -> -5.46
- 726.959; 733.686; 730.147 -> -5.27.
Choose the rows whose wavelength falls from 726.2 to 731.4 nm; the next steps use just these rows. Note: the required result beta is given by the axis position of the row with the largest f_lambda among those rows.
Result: 726.792 nm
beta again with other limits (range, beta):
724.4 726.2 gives 725.789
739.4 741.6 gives 740.475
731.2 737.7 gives 734.362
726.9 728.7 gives 726.959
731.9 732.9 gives 731.998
